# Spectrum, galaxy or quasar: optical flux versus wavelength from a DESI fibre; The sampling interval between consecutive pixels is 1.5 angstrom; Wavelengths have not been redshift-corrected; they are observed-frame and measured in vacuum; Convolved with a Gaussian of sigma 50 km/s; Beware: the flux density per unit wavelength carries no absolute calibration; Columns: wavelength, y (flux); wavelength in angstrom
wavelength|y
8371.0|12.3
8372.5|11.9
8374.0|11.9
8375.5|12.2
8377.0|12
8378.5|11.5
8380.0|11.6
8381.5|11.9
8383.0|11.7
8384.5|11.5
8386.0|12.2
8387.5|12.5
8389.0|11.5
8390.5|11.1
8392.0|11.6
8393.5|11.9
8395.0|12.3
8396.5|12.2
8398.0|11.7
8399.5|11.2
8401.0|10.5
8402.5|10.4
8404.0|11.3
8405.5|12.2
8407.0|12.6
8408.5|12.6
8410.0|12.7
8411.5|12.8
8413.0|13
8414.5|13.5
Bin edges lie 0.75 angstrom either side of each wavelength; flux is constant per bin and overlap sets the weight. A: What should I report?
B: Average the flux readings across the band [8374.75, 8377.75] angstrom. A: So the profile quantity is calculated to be 12.1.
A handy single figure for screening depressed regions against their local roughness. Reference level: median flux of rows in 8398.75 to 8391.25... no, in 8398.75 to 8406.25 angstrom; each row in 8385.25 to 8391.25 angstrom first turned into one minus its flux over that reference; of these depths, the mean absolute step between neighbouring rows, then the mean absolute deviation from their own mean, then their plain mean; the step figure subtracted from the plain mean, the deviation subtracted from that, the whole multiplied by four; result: -0.61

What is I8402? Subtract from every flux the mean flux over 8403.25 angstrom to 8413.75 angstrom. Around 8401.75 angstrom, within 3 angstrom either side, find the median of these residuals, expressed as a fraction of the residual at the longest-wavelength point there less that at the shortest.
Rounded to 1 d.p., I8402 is -16.1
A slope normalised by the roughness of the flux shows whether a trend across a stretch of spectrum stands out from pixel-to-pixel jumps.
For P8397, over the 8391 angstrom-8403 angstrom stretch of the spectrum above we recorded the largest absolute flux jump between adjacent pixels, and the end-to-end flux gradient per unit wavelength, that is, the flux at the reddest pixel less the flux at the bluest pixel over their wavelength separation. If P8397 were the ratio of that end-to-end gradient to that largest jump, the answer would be -0.16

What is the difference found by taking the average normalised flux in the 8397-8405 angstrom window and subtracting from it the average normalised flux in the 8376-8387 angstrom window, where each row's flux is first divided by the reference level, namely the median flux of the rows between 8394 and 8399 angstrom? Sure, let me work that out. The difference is -0.06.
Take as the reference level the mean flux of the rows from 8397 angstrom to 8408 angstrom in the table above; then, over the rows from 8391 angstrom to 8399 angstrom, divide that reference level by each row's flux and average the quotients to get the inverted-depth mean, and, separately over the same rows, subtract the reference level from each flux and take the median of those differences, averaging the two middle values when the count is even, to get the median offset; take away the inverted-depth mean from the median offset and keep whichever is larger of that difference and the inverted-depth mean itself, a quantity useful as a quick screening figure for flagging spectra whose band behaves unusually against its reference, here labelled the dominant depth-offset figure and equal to 0.96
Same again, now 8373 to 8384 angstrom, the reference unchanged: 0.97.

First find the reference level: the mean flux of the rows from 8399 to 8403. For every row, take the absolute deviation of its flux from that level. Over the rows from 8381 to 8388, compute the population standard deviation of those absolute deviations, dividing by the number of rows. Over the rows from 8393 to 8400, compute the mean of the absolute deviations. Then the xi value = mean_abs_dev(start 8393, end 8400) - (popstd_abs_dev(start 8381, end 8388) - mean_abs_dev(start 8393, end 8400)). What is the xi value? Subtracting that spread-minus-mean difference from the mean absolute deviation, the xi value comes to 2.0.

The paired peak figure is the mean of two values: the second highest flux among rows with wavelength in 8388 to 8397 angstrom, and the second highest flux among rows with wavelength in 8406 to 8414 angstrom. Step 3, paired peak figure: 12.5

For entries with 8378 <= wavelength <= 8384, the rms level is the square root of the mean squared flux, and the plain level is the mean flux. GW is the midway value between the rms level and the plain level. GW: 11.7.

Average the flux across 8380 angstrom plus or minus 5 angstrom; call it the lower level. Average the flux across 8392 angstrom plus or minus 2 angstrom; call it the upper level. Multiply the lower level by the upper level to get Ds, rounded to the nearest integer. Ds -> 136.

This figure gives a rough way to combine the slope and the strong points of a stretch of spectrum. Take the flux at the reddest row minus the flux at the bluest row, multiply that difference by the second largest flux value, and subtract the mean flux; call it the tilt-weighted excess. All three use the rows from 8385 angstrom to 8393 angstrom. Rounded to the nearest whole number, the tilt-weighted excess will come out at -19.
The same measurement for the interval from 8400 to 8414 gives 20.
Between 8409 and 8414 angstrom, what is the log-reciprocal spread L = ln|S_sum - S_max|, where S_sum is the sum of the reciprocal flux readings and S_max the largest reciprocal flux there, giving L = -1.9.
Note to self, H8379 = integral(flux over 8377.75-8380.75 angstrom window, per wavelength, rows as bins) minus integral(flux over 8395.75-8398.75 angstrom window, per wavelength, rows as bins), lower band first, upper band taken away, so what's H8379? -1.2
